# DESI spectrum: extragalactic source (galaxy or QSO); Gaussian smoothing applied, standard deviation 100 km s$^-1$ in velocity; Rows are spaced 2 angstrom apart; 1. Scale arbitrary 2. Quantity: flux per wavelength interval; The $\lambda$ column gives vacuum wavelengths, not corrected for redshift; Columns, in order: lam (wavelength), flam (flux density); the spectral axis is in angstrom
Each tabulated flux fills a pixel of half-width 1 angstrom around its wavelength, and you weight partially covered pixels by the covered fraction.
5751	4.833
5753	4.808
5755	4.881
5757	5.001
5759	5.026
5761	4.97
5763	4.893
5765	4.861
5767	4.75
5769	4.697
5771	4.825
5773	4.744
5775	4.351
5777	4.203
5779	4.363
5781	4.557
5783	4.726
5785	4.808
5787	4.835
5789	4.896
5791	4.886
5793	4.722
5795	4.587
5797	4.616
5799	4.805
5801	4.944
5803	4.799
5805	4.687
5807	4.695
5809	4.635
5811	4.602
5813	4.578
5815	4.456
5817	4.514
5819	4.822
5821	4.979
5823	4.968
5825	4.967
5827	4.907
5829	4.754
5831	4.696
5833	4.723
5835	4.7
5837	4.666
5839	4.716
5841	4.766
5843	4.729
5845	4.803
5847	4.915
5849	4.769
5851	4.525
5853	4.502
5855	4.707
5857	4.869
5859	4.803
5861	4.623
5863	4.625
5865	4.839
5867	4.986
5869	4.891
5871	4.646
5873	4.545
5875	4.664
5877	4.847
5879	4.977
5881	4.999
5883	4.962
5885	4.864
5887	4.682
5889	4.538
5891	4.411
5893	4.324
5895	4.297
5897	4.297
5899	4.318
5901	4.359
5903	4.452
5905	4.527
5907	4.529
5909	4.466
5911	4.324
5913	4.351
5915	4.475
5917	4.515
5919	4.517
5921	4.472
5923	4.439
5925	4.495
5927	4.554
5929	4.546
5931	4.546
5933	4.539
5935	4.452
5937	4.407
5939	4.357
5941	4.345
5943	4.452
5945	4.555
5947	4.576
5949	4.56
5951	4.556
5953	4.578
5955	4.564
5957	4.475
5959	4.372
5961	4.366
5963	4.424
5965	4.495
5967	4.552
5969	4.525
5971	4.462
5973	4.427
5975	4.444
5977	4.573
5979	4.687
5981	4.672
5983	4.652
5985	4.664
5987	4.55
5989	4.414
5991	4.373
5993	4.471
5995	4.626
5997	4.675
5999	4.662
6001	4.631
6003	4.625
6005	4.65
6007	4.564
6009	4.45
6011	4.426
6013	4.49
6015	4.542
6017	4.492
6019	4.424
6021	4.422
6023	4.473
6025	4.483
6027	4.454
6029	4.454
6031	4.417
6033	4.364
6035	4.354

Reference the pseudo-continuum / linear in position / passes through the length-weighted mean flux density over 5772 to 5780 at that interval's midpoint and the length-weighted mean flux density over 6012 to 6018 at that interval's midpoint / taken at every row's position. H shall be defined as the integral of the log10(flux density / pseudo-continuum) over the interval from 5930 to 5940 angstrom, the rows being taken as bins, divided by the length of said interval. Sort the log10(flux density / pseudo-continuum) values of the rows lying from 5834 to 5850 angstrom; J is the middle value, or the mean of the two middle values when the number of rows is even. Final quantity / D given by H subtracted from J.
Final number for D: 0.03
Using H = -0.002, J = 0.03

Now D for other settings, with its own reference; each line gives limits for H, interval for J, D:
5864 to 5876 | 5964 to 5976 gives -0.03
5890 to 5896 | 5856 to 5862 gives 0.04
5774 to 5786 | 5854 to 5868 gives 0.03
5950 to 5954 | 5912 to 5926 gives -0.01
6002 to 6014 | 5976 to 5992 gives 0.01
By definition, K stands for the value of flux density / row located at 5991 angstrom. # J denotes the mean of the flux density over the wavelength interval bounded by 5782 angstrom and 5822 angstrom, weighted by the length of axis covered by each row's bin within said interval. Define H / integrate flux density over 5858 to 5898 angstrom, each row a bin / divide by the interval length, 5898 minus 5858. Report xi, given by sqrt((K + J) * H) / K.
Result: 1.49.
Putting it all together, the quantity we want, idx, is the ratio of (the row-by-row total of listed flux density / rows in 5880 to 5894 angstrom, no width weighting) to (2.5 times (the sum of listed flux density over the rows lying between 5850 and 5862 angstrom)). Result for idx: 0.47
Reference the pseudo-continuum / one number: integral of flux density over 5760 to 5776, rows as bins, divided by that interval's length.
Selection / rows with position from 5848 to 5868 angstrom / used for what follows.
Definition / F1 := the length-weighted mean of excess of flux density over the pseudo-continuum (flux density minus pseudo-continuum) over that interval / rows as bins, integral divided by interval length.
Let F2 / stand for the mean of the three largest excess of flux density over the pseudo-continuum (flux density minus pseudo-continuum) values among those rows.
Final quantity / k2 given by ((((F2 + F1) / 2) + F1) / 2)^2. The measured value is 0.000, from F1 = -0.04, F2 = 0.14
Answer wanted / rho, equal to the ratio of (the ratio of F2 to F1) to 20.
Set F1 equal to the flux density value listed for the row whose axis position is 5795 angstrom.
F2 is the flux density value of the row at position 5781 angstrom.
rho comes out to 0.0497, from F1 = 4.587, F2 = 4.557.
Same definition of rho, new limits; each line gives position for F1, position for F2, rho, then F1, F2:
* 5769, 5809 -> 0.0493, 4.697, 4.635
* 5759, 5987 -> 0.0453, 5.026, 4.55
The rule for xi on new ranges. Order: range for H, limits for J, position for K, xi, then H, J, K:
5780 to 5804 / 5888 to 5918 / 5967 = 1.44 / 4.77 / 4.41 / 4.552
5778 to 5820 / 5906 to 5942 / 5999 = 1.40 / 4.69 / 4.46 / 4.662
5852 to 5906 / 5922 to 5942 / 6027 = 1.45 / 4.65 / 4.47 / 4.454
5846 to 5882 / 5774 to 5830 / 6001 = 1.44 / 4.76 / 4.70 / 4.631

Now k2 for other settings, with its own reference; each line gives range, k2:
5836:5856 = 0.000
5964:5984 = 0.033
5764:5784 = 0.011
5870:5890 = 0.004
